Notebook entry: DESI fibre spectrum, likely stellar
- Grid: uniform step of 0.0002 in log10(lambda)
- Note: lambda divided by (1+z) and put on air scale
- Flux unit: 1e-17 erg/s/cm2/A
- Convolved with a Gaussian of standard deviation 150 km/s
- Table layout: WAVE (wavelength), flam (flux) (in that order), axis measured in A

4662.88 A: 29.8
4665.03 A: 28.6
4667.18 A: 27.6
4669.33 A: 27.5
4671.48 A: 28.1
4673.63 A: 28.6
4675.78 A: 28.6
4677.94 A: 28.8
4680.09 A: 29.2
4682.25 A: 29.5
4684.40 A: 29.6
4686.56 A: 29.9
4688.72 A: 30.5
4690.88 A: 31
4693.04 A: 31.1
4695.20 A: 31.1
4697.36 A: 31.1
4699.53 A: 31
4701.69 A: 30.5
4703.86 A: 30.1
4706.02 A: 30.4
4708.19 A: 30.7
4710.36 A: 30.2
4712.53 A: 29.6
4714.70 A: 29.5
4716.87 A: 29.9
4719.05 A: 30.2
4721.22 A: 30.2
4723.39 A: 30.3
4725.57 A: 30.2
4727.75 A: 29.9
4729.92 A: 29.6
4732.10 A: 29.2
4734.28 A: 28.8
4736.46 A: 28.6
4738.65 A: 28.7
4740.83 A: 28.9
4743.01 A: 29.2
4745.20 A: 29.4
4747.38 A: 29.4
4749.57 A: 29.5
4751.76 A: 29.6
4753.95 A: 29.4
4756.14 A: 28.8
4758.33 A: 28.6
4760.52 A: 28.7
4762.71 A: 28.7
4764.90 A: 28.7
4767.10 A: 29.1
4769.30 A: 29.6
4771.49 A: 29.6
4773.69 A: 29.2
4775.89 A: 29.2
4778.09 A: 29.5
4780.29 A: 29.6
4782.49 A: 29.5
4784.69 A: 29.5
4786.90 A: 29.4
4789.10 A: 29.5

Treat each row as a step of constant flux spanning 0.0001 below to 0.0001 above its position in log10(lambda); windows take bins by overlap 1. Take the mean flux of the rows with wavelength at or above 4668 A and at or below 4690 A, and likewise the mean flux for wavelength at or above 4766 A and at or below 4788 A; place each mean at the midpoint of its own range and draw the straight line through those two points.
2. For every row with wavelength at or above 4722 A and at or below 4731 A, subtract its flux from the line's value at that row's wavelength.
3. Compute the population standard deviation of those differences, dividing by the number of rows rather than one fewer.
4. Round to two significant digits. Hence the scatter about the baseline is 0.28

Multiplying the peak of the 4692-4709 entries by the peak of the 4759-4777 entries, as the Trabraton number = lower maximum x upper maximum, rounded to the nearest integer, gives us 921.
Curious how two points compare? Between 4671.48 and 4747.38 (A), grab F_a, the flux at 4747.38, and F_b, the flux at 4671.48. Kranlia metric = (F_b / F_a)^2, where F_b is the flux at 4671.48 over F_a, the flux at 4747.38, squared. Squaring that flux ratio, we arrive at 0.914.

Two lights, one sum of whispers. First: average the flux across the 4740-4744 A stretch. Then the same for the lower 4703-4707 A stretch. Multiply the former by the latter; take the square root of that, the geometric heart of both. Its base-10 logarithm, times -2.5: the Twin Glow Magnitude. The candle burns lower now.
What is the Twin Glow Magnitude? -3.68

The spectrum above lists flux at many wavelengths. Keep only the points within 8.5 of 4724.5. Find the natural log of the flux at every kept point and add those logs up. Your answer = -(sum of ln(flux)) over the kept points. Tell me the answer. -27.2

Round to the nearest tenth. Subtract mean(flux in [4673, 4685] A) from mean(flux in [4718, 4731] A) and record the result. 1.0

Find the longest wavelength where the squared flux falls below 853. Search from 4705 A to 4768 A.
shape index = 4767.10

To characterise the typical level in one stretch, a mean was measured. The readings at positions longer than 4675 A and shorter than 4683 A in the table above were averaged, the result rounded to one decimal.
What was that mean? 29.0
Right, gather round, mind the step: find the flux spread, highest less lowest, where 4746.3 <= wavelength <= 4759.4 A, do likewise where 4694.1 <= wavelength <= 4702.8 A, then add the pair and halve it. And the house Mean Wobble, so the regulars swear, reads 0.80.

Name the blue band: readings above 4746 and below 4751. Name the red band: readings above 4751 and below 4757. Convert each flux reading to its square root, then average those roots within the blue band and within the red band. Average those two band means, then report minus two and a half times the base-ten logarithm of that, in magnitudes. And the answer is -1.835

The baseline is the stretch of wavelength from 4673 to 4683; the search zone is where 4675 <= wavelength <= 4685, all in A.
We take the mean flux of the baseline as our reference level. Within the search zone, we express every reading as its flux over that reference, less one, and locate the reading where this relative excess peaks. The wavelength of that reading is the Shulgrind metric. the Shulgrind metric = 4684.40 A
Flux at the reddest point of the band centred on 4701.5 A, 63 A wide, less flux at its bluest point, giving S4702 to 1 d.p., 1.1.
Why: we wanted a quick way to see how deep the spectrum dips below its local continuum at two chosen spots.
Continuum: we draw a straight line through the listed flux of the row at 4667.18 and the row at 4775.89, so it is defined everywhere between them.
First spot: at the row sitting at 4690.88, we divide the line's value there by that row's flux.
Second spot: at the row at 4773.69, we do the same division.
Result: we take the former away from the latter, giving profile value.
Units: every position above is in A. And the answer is 0.10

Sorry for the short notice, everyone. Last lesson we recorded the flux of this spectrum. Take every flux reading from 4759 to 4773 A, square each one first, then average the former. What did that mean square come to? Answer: 845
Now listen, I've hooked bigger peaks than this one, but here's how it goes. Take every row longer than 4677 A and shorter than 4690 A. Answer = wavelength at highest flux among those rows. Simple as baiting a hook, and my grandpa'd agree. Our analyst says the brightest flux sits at 4688.72 A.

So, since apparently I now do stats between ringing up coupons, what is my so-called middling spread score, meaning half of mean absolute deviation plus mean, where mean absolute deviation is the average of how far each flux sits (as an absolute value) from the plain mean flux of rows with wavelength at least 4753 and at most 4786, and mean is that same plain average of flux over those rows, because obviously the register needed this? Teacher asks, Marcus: 14.8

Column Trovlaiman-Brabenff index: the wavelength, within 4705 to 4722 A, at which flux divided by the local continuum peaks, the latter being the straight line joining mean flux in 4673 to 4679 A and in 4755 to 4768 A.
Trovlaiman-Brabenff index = 4708.19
